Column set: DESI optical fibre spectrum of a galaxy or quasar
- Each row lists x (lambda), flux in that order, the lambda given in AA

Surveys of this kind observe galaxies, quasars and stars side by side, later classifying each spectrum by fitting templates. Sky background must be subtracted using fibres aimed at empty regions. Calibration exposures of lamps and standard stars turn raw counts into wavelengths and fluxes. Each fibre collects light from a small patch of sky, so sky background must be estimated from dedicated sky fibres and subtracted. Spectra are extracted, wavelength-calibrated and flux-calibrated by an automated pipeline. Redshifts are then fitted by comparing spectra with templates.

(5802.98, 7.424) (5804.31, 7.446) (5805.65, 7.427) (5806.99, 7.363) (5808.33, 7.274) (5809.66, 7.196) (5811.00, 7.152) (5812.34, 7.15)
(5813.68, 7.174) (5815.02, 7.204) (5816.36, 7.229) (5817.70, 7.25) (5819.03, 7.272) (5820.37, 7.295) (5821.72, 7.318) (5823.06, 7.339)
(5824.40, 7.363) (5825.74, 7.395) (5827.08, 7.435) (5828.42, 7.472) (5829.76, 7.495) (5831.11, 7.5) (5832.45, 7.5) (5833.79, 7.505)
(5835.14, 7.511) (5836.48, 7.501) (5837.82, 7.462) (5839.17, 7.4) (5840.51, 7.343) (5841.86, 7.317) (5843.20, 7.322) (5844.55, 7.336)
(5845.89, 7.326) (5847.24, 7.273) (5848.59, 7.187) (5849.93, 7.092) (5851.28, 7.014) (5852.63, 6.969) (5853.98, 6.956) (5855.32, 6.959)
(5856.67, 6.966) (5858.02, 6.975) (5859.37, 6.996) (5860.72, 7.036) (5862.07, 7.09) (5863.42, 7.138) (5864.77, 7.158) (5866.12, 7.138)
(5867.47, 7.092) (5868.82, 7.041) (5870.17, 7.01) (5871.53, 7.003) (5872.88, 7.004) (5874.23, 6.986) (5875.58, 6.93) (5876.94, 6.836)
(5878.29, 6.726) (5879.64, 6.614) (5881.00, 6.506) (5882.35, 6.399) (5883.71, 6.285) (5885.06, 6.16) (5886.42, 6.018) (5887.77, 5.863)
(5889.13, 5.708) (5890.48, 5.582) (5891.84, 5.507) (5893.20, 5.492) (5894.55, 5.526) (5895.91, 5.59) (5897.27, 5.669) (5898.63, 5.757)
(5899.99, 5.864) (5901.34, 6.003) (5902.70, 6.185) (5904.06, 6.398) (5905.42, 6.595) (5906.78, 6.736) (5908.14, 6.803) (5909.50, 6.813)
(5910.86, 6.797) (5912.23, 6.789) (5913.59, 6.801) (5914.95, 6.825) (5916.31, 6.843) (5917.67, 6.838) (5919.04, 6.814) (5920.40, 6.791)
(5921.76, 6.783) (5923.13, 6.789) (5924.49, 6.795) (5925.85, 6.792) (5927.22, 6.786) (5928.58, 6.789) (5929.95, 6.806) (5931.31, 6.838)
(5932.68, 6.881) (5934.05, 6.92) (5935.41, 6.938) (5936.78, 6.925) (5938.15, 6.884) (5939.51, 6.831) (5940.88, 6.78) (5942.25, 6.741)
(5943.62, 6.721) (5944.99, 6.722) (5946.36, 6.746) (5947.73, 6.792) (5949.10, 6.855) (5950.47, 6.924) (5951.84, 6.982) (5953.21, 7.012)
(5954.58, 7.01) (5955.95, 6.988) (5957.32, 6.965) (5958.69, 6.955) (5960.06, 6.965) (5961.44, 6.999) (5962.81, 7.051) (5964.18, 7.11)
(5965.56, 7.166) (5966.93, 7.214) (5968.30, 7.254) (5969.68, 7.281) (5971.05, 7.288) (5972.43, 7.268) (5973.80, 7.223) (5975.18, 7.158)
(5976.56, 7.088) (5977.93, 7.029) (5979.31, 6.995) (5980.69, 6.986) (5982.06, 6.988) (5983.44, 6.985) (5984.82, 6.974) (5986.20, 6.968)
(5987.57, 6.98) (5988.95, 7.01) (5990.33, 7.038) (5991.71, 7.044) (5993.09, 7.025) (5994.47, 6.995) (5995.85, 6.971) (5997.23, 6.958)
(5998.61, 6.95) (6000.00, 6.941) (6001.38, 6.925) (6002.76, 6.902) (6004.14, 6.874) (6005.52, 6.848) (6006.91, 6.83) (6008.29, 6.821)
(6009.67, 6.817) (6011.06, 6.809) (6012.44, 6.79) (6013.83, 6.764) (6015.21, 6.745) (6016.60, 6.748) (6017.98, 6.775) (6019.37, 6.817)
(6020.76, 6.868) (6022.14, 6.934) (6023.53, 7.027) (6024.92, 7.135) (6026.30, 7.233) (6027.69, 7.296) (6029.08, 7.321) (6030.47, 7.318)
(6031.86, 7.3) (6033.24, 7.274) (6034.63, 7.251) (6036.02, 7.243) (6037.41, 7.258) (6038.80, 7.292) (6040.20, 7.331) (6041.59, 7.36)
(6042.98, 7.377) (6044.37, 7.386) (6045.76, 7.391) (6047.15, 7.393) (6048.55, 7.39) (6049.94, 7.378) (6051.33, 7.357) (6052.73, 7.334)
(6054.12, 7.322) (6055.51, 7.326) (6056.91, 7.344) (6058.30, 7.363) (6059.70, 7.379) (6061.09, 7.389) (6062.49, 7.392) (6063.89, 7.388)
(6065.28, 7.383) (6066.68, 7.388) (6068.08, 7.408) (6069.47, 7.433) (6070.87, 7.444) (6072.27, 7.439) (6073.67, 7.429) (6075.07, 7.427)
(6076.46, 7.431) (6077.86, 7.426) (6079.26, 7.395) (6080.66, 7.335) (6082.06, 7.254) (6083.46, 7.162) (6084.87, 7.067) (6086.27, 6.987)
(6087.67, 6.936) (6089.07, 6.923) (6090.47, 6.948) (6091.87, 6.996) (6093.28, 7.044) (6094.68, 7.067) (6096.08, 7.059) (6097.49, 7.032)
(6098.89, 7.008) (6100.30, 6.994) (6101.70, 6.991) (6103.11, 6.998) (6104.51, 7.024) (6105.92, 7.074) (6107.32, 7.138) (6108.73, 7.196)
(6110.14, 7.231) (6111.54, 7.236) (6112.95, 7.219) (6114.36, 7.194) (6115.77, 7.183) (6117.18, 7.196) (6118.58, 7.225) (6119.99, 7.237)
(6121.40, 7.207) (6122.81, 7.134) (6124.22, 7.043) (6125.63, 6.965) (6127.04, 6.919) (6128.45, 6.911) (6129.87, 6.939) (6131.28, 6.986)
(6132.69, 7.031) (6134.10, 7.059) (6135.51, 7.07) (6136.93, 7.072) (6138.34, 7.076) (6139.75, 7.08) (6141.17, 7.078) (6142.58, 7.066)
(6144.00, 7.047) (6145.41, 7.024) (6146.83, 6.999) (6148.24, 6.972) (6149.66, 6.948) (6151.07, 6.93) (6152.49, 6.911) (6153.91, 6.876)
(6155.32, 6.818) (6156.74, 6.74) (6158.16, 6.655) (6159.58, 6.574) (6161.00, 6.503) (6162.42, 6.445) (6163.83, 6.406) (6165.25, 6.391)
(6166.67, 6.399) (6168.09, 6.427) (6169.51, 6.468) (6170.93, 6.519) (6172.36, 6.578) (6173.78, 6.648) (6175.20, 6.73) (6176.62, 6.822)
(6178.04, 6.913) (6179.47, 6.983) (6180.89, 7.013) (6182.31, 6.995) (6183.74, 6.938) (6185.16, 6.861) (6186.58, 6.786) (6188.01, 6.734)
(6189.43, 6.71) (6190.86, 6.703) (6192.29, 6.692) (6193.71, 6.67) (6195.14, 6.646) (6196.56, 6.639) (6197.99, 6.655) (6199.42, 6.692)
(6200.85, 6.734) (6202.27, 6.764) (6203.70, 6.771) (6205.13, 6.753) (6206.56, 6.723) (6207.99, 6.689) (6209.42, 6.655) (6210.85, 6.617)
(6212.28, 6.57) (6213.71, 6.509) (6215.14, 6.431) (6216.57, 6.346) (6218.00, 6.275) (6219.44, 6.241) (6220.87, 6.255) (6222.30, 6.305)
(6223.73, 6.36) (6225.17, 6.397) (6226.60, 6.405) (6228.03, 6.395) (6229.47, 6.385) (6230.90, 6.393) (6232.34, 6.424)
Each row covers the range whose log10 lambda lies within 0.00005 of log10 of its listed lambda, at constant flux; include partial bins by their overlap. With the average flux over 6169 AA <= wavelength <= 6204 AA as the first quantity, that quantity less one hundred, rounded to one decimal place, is -93.3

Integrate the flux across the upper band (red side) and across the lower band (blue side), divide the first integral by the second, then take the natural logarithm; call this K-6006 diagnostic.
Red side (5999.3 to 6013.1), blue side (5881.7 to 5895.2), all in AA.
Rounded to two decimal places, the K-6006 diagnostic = 0.18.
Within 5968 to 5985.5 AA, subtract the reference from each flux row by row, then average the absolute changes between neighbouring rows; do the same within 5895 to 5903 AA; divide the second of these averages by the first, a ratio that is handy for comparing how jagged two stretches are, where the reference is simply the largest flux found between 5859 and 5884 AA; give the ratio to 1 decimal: 4.1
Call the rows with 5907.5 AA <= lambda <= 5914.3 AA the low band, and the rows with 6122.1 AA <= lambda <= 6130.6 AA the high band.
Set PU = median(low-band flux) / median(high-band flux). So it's 0.98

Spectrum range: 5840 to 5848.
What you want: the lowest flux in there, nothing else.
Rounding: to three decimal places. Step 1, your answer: 7.273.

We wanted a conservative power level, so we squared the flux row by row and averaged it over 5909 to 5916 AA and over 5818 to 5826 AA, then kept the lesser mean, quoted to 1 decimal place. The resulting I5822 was 46.3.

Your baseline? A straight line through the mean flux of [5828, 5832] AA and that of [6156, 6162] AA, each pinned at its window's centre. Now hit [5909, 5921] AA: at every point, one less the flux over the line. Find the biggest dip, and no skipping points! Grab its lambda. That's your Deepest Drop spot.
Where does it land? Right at 5912.23 AA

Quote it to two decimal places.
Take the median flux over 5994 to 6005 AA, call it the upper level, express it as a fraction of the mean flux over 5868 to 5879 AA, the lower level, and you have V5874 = 1.00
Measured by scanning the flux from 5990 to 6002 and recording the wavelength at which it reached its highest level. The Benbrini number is 5991.71 AA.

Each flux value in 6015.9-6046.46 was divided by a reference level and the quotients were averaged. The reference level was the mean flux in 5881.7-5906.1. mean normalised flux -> 1.21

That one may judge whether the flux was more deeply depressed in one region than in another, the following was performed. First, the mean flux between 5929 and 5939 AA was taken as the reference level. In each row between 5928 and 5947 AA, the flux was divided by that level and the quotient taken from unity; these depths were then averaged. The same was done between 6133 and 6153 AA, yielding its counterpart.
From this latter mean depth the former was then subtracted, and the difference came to -0.029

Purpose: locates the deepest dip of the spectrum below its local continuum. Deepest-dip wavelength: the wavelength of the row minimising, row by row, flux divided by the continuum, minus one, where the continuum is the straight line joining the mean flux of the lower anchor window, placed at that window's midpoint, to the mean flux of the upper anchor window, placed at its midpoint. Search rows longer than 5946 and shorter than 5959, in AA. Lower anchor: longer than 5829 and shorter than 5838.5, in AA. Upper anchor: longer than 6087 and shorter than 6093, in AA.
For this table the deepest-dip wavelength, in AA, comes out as 5946.36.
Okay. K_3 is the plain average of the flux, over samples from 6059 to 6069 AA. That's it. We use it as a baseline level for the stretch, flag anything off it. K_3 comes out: 7.39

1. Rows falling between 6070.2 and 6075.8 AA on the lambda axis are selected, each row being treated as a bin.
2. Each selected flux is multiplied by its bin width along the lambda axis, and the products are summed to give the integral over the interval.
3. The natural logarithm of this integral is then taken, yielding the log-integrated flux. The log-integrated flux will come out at 3.73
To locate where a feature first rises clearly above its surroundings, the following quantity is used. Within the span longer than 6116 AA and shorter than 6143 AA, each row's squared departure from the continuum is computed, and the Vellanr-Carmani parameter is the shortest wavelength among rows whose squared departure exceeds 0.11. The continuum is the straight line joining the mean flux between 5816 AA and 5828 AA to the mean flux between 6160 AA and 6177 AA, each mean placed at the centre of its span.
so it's 6117.18 AA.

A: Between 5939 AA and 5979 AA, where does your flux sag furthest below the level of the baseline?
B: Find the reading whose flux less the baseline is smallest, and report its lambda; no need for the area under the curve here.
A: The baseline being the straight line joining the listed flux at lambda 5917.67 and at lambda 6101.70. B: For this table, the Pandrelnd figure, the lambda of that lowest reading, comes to 5944.99 AA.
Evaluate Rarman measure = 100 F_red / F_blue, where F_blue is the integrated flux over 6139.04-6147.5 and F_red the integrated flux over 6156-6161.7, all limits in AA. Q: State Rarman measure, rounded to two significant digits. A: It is 63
